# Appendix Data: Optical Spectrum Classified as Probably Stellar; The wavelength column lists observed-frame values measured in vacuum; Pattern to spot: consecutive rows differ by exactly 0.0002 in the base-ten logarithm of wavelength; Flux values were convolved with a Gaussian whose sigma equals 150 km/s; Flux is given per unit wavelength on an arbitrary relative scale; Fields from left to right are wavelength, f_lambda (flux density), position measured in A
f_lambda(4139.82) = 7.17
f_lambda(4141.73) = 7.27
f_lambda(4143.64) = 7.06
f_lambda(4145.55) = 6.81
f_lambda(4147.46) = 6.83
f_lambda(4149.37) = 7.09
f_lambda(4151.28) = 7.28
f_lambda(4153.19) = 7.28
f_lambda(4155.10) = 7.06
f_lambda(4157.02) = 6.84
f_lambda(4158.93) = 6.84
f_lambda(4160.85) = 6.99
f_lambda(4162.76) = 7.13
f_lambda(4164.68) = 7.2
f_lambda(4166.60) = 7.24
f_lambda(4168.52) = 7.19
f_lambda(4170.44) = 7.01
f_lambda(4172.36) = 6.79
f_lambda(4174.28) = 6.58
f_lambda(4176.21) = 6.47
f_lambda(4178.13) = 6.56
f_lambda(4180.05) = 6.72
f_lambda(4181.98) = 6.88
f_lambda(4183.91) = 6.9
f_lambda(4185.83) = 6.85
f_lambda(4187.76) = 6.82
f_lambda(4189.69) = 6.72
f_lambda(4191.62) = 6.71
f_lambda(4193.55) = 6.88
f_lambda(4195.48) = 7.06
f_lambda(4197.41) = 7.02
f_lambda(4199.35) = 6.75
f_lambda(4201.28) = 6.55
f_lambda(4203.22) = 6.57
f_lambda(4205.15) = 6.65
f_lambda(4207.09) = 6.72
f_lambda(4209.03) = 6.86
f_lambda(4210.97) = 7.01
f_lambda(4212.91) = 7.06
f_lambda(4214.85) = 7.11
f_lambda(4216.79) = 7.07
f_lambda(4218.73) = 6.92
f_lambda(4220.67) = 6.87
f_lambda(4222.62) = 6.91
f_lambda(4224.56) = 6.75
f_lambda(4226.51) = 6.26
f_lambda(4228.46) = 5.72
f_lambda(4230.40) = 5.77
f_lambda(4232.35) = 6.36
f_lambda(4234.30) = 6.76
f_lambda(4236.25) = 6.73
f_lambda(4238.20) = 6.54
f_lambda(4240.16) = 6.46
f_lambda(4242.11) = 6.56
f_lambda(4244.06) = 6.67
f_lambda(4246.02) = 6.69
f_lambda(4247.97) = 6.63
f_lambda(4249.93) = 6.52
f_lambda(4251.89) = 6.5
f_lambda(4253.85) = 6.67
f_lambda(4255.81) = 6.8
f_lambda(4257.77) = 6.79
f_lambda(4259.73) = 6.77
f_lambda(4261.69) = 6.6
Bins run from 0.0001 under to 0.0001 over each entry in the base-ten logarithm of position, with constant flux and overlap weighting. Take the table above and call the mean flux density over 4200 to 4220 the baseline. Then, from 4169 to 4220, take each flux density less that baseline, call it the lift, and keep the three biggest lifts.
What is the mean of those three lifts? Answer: 0.23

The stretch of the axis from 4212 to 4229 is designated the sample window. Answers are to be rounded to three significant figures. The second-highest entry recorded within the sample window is 7.07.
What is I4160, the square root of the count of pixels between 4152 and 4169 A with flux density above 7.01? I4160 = 2.4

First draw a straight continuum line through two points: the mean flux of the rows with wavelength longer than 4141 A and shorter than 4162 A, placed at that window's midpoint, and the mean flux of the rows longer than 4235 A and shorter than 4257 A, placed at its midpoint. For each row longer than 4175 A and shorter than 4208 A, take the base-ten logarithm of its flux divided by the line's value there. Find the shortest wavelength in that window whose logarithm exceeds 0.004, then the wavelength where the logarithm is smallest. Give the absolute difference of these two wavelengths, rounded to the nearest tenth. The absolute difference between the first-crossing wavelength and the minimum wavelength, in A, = 19.3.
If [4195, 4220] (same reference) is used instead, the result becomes 5.8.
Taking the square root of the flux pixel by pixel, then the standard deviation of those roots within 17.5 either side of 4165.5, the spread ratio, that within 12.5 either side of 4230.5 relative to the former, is 1.6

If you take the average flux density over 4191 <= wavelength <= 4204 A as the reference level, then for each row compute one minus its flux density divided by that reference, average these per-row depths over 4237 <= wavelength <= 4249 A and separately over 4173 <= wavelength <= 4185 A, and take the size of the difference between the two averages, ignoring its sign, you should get 0.014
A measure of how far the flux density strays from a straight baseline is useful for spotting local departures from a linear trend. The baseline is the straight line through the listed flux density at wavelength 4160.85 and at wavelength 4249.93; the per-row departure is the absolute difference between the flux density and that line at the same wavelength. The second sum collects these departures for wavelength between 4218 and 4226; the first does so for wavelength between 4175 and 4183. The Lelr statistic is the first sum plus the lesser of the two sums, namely 1.7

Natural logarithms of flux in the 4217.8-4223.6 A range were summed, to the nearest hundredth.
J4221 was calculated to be 5.79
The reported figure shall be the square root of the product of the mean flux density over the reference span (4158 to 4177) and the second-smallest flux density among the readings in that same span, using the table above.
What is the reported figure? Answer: 6.76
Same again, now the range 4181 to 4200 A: 6.79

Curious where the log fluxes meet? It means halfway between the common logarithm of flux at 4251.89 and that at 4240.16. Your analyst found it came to 0.812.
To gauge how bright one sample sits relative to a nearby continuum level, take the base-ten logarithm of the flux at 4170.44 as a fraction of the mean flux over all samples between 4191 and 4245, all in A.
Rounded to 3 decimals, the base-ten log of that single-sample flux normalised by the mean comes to 0.020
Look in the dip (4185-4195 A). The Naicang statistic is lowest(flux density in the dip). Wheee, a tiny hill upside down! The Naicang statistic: 6.71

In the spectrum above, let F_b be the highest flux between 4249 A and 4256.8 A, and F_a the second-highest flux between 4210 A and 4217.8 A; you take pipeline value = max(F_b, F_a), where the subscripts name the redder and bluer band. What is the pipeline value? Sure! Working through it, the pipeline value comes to 7.07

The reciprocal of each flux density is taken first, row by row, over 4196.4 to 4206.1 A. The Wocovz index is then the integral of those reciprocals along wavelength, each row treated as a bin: 1.4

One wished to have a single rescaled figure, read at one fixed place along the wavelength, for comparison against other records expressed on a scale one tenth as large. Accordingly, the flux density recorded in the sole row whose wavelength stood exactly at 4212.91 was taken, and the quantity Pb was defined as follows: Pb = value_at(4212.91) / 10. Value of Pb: 0.706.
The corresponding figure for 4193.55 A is 0.688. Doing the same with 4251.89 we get 0.650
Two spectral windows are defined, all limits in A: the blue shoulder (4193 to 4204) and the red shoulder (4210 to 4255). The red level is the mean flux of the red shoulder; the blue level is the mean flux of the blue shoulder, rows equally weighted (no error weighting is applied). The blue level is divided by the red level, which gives 1.03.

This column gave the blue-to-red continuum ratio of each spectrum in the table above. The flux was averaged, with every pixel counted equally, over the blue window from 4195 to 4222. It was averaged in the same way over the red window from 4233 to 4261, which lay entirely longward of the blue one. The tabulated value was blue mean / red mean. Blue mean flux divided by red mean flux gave 1.03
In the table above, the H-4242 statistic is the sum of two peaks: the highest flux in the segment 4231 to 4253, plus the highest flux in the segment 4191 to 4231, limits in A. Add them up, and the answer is 13.9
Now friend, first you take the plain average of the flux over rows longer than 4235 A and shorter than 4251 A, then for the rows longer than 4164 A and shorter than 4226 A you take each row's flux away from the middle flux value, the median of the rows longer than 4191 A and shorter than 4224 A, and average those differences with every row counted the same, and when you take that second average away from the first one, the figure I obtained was 6.6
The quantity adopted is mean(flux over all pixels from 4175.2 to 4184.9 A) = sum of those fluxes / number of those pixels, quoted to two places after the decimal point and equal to 6.71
